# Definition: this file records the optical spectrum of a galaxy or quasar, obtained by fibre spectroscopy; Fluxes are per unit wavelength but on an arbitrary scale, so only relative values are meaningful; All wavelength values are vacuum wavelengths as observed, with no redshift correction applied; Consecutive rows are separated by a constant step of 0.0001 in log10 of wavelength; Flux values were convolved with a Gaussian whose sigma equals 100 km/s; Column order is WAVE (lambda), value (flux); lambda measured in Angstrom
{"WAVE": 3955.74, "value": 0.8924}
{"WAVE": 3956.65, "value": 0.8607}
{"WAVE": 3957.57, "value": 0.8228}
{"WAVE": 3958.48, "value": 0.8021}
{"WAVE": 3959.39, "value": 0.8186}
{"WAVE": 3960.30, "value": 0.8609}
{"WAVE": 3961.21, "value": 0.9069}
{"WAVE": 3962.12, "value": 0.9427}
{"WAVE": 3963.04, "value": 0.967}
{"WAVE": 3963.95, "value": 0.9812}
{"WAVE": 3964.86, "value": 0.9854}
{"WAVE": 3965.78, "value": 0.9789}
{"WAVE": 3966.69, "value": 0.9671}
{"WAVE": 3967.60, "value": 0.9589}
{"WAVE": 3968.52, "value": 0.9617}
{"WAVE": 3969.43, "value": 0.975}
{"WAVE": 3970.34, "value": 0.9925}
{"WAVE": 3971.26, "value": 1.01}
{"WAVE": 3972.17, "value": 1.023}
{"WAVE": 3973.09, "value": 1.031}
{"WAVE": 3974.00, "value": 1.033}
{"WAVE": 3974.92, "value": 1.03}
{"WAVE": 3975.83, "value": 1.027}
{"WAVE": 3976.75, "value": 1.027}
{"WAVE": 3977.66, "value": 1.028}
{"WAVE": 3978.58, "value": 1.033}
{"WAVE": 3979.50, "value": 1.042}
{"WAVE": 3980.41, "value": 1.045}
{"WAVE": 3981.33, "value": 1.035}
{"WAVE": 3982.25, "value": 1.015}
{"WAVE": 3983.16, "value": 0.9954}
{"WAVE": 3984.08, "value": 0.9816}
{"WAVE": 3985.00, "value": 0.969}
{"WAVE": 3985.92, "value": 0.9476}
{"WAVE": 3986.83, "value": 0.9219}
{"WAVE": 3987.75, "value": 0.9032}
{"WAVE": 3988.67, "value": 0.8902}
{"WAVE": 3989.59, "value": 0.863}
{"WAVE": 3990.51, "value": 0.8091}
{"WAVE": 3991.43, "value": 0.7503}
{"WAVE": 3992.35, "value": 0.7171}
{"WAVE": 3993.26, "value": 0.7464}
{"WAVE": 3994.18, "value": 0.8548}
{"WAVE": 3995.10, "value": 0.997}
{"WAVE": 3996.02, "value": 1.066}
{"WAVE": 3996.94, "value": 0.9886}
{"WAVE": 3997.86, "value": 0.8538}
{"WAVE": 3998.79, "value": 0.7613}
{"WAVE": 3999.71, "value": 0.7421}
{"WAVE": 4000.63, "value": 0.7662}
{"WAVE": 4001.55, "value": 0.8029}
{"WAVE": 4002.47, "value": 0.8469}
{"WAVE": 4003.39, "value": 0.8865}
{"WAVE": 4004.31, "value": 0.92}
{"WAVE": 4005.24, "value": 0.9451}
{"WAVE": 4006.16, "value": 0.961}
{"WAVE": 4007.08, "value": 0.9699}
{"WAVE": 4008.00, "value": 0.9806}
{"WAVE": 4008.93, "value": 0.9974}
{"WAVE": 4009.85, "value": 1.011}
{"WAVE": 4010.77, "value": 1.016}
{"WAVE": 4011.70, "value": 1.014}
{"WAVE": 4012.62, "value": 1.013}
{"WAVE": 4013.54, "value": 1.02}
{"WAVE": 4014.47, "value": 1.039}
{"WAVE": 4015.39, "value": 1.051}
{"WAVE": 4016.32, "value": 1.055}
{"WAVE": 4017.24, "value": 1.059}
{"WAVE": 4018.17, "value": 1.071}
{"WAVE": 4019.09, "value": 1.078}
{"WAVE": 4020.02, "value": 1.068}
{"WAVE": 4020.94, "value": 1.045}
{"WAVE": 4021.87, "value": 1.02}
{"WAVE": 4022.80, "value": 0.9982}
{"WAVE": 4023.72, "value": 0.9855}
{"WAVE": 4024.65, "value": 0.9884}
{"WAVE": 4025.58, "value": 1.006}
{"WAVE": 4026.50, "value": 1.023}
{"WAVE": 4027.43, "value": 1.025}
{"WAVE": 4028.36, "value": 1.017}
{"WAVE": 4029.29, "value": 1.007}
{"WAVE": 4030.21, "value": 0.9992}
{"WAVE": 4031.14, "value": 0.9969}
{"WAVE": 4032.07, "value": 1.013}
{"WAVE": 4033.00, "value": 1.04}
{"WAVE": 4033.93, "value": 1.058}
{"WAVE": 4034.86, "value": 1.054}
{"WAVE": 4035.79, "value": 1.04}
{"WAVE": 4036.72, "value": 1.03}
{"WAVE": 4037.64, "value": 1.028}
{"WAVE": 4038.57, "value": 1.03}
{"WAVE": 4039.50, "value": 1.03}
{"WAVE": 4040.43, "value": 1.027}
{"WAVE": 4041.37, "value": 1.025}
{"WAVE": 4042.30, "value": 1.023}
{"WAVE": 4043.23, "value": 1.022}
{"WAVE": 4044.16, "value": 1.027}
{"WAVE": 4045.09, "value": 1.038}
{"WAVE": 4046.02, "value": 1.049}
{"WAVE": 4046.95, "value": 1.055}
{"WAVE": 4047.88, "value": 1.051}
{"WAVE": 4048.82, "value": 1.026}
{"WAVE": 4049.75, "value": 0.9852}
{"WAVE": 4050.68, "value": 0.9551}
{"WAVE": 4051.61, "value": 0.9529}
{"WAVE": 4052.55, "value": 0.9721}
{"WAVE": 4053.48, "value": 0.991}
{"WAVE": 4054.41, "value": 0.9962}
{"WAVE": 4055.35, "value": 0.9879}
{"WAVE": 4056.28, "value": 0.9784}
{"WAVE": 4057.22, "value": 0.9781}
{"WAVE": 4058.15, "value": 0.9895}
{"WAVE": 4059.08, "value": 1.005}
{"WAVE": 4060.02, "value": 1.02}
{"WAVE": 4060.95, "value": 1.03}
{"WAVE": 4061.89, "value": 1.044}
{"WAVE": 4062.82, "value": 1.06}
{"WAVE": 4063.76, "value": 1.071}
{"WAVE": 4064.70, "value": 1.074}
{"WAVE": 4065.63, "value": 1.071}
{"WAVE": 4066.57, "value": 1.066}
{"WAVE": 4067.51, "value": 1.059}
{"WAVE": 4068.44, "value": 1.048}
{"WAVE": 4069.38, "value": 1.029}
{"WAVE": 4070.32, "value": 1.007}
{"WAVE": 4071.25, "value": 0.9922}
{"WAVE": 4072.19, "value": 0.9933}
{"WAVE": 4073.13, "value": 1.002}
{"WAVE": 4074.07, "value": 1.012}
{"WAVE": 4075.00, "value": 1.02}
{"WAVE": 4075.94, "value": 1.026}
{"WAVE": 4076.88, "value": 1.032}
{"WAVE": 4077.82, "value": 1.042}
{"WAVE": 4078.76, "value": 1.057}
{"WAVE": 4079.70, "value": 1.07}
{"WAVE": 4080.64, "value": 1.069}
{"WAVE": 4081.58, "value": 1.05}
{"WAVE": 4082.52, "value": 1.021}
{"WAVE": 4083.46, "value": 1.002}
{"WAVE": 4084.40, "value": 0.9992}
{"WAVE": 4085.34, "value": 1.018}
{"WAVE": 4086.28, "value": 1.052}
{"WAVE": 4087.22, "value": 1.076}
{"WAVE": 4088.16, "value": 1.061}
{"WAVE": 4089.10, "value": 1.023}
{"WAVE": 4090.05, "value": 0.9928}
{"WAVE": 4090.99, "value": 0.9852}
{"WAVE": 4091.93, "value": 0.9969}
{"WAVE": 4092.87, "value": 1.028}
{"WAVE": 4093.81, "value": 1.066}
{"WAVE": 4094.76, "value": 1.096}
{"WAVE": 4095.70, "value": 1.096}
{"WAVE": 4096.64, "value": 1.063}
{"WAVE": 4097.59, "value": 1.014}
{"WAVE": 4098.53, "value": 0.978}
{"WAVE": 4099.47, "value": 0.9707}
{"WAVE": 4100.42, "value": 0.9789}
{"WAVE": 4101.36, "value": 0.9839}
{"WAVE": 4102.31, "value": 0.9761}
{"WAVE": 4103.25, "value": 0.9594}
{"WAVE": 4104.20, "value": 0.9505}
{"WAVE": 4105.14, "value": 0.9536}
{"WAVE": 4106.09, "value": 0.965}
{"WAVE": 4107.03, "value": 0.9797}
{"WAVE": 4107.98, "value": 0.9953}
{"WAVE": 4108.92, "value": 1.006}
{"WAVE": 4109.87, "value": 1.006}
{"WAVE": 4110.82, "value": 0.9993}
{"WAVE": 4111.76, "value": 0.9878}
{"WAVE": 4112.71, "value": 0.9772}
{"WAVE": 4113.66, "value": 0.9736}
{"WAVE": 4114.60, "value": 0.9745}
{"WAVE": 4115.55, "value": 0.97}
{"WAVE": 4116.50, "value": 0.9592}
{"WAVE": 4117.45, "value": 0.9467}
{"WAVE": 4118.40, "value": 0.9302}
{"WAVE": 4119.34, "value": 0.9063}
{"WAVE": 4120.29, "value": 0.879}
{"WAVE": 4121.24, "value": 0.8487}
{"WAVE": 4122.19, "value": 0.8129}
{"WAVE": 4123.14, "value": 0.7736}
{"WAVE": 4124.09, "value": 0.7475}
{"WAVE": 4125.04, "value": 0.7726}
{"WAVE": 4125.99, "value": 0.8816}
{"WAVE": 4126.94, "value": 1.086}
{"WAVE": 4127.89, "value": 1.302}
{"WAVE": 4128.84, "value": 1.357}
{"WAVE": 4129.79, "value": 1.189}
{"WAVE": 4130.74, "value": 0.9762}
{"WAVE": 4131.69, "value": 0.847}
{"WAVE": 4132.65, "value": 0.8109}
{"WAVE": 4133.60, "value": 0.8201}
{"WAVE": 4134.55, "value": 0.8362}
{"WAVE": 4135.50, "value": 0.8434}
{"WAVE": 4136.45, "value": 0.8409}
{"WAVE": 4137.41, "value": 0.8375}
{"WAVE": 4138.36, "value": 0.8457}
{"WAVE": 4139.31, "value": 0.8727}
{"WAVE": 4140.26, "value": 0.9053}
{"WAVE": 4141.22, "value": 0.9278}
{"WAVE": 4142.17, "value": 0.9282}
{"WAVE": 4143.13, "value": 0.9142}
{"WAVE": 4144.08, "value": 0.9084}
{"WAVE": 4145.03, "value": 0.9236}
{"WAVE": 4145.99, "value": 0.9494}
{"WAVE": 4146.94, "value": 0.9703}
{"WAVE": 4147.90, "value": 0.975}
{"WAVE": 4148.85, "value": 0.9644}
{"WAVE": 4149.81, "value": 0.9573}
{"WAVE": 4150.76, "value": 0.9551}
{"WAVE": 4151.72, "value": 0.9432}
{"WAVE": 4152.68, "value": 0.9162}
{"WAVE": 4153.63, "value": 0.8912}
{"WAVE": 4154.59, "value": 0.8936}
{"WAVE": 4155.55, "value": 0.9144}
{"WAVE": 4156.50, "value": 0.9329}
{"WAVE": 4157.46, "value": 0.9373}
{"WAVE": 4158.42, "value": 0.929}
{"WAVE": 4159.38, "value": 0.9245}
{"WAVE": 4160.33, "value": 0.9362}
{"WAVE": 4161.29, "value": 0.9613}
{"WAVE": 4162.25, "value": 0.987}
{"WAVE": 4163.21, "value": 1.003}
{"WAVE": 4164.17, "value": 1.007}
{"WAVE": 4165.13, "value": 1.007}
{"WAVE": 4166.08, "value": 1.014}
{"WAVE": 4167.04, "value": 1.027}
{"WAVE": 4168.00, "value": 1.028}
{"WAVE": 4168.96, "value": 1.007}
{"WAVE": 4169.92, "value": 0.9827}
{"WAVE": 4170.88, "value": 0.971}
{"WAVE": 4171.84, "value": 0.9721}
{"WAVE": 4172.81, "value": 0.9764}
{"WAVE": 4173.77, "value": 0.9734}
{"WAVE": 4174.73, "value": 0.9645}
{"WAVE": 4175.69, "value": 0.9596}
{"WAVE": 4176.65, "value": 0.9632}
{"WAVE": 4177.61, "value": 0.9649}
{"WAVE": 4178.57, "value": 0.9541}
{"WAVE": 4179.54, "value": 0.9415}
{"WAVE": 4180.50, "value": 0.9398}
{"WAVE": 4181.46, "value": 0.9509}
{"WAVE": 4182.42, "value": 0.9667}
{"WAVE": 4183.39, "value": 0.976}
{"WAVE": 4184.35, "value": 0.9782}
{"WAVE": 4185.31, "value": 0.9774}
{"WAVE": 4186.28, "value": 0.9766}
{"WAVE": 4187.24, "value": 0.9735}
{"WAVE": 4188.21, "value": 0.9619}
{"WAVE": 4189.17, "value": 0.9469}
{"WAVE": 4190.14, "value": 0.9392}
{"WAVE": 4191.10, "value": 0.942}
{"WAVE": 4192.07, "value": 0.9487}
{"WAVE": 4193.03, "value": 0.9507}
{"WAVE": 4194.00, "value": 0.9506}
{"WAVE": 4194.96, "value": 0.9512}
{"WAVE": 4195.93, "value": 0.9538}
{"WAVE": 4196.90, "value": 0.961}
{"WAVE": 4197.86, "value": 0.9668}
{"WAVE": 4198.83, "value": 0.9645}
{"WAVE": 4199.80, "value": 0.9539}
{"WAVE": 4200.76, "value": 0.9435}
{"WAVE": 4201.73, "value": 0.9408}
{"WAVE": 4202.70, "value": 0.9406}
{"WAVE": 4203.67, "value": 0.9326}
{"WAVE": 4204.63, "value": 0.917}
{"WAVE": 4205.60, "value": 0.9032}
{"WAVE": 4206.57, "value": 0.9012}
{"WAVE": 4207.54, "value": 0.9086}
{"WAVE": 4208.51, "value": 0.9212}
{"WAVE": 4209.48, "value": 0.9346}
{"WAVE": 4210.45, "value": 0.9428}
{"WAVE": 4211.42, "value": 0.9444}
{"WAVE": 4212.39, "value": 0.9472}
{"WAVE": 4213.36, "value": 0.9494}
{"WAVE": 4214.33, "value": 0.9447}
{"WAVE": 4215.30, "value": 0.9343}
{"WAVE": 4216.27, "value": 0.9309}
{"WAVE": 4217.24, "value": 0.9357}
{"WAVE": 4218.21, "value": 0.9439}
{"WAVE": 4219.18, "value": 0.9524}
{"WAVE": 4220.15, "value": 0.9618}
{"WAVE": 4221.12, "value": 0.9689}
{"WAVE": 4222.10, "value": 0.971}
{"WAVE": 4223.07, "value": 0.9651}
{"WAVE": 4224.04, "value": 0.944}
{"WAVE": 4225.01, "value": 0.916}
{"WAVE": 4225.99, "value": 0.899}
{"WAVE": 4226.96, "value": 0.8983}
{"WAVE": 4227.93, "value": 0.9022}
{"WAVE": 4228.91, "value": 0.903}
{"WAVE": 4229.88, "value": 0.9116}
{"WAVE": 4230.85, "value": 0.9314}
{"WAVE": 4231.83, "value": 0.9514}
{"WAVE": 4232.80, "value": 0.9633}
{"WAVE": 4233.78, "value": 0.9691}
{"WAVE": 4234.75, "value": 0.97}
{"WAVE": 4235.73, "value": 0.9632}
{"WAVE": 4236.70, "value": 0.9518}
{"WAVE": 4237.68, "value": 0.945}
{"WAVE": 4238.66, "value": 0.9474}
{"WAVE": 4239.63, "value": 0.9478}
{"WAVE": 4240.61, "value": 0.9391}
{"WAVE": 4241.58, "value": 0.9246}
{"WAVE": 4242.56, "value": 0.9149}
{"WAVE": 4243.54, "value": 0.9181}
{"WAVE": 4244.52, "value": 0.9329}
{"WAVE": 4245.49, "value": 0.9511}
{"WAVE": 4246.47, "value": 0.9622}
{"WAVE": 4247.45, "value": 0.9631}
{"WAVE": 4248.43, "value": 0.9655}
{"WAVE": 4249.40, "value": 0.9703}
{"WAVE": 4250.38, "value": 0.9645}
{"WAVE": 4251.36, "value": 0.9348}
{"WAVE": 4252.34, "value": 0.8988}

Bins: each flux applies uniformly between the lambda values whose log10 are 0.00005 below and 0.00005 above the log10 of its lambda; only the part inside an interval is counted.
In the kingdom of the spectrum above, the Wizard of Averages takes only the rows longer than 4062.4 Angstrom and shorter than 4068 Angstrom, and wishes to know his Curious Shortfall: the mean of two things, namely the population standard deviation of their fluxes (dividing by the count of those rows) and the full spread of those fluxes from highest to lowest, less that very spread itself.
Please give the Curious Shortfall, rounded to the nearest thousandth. -0.005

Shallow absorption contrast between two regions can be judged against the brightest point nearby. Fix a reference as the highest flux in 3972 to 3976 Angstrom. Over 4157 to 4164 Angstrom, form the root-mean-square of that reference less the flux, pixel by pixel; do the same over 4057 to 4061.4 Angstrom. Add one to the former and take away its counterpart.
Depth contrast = 1.05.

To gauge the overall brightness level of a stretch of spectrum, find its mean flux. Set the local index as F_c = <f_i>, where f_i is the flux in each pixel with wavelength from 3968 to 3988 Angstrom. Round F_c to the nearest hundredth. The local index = 1.00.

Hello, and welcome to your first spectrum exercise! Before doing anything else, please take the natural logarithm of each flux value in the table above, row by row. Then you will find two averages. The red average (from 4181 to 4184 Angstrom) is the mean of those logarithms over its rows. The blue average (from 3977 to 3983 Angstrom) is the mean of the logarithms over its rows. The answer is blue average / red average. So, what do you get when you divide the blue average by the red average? -0.9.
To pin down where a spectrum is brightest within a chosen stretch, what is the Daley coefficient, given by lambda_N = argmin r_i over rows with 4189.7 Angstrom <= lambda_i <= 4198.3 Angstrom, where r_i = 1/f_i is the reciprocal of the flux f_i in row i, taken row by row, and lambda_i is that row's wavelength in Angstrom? 4197.86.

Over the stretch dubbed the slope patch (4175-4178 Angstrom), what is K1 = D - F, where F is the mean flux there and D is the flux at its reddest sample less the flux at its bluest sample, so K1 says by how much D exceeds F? -0.96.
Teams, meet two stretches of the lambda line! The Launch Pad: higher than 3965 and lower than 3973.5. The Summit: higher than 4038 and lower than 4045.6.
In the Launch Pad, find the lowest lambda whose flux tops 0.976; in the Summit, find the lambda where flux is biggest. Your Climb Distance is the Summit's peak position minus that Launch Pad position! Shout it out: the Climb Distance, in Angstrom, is 79.3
